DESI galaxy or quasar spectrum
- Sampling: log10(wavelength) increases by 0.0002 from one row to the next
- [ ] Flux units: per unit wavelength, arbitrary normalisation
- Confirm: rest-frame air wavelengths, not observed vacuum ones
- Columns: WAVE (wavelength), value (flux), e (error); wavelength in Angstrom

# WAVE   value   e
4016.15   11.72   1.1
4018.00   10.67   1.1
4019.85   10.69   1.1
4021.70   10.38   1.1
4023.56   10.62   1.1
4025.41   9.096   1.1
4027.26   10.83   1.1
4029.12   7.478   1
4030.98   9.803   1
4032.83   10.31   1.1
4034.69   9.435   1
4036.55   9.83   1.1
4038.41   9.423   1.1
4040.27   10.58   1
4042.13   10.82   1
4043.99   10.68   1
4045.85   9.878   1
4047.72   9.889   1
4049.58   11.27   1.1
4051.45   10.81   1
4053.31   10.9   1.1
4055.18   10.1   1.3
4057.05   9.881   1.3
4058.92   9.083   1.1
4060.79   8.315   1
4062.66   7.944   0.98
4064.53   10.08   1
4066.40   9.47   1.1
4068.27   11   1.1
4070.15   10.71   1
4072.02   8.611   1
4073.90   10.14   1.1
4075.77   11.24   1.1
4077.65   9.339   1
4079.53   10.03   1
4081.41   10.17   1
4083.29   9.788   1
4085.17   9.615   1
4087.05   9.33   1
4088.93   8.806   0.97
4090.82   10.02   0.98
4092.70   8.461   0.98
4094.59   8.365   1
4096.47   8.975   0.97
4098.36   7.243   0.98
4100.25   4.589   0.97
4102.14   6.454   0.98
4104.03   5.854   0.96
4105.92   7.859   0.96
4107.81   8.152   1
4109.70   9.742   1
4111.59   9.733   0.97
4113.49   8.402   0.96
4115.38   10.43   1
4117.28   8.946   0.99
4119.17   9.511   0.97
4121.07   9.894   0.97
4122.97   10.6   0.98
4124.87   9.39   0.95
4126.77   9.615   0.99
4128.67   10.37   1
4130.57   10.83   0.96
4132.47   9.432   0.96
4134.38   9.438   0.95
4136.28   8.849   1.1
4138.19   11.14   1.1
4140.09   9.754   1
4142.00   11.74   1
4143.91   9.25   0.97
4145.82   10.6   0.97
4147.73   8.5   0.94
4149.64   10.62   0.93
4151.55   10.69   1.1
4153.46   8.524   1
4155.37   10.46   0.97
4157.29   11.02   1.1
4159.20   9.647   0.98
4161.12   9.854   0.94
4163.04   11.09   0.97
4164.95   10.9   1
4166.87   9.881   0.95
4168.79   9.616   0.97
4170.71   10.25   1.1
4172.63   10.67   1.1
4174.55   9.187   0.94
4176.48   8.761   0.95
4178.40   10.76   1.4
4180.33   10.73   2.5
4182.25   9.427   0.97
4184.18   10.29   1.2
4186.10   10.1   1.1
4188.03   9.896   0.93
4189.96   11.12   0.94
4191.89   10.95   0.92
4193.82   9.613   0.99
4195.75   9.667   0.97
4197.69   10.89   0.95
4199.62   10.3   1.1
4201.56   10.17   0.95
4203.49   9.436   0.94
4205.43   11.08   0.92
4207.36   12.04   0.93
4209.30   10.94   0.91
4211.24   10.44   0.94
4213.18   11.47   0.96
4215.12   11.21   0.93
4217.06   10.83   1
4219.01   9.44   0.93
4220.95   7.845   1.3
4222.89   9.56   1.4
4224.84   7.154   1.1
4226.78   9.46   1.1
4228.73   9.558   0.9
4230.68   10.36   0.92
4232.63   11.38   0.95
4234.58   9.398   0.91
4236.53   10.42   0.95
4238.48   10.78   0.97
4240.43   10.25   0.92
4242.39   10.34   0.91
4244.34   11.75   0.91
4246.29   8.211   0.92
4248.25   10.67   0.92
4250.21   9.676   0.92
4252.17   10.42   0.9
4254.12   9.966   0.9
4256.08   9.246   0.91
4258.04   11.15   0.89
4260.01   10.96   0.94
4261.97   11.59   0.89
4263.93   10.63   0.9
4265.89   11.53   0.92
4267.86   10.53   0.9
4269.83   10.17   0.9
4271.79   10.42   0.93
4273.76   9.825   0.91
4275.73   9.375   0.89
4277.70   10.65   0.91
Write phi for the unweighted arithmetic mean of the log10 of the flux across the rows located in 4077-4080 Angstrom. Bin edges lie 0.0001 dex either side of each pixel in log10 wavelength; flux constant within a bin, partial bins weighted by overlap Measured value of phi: 0.99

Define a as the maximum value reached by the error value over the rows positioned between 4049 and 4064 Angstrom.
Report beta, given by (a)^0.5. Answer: 1.14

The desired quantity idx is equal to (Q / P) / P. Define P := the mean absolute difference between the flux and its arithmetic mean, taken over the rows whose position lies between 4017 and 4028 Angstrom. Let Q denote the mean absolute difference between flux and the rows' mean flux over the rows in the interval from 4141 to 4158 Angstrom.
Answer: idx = 5.1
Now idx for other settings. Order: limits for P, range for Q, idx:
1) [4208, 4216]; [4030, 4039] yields 2.5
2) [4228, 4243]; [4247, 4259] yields 3.0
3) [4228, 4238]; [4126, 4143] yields 2.2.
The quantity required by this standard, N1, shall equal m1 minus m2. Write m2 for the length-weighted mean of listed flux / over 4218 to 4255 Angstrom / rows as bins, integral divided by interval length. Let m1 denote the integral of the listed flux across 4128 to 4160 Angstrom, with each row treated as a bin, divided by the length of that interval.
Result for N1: 0.2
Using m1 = 10.1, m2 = 9.8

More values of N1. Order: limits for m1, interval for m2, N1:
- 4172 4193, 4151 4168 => -0.1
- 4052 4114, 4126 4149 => -0.9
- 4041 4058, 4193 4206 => 0.3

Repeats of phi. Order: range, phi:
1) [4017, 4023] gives 1.02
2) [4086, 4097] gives 0.95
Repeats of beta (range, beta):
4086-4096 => 1.00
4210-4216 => 0.98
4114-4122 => 1.00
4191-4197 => 0.99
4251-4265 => 0.97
